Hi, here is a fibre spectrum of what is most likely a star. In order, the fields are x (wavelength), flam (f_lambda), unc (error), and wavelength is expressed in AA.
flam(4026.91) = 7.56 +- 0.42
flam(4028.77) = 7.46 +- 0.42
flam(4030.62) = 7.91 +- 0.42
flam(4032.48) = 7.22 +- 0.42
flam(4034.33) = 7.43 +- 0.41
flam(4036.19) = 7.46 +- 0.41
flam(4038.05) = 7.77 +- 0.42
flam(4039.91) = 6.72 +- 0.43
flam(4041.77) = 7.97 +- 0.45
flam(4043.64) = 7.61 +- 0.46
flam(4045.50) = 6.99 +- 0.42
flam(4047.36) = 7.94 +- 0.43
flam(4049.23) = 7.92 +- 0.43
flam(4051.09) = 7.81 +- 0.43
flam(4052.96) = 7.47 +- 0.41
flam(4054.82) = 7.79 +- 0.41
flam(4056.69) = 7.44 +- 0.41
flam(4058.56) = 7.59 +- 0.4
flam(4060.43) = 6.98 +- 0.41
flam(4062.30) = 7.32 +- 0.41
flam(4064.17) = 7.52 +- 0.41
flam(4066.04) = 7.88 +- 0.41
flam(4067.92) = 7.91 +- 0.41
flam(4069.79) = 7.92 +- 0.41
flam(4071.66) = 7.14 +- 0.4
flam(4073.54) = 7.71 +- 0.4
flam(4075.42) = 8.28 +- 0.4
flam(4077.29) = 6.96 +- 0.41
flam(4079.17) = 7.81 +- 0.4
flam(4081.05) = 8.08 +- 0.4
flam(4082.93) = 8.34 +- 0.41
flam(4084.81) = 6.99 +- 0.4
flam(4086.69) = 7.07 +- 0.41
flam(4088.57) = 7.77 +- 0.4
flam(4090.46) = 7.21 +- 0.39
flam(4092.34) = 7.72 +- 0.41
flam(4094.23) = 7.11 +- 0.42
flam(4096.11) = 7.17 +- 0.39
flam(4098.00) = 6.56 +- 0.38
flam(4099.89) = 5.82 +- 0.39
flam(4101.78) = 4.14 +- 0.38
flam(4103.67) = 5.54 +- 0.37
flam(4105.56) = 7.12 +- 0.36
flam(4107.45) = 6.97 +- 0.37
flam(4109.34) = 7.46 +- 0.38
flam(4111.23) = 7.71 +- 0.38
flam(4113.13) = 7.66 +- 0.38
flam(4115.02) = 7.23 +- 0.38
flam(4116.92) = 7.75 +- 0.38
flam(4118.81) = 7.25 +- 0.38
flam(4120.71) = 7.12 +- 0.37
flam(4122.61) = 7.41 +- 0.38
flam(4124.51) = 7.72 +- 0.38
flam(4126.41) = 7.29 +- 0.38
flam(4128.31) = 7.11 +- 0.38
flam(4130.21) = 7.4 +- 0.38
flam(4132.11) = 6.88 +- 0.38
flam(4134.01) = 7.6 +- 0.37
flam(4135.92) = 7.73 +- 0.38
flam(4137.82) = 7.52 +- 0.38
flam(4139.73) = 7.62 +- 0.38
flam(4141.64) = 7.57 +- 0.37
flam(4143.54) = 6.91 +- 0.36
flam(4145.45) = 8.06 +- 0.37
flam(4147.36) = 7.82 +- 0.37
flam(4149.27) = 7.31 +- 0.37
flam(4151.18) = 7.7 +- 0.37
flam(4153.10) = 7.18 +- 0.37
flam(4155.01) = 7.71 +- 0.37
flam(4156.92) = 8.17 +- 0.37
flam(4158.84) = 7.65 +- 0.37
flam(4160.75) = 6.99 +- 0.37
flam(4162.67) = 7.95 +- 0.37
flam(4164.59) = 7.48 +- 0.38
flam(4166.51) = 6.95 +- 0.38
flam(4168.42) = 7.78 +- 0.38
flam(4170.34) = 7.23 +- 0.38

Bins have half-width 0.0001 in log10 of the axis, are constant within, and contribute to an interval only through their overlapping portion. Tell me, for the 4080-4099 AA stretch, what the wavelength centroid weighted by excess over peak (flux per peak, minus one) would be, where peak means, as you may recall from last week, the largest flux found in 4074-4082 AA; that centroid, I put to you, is 4091.7 AA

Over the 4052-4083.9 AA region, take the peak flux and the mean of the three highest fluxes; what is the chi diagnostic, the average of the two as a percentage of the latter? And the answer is 101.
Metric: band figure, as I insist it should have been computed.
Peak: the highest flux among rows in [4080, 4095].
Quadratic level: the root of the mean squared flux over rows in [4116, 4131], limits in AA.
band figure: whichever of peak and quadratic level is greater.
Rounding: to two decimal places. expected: 8.34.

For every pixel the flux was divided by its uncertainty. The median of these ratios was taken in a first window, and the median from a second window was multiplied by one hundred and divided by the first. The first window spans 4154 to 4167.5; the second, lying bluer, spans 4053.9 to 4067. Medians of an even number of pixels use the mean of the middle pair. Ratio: 88.7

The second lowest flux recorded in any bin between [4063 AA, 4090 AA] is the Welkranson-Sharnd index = 6.99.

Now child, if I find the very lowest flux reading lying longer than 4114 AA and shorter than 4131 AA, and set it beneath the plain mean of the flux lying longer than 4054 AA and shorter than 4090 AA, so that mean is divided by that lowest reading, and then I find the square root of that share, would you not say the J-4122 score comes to 1.03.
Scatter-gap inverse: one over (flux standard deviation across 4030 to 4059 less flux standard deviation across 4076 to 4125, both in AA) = -2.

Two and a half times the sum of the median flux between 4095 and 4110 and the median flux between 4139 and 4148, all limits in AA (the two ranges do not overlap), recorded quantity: 36.0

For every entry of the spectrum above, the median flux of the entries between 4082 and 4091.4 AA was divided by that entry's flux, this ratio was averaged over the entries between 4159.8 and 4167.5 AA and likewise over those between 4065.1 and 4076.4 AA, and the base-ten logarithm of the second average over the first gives -0.027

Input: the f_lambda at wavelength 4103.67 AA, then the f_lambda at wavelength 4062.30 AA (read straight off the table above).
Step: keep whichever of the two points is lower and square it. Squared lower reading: 31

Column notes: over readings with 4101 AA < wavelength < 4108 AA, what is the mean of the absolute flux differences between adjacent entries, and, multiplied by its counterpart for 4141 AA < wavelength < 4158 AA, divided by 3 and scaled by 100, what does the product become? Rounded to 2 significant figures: 19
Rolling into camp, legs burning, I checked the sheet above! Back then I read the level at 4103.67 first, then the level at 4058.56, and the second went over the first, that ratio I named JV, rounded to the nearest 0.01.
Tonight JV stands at 1.37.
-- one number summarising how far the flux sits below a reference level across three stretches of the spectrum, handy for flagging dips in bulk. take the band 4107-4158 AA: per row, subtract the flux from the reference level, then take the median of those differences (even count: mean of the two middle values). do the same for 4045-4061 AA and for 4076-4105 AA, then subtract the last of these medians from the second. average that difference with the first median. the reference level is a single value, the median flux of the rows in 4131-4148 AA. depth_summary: -0.20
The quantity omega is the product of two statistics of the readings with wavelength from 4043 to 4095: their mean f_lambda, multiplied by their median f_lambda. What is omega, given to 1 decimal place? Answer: 58.1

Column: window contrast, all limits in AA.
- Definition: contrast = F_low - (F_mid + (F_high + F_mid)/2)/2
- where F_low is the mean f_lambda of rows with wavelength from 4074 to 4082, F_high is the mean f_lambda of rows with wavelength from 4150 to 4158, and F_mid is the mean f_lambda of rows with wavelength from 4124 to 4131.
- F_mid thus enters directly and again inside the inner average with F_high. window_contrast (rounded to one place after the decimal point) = 0.3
